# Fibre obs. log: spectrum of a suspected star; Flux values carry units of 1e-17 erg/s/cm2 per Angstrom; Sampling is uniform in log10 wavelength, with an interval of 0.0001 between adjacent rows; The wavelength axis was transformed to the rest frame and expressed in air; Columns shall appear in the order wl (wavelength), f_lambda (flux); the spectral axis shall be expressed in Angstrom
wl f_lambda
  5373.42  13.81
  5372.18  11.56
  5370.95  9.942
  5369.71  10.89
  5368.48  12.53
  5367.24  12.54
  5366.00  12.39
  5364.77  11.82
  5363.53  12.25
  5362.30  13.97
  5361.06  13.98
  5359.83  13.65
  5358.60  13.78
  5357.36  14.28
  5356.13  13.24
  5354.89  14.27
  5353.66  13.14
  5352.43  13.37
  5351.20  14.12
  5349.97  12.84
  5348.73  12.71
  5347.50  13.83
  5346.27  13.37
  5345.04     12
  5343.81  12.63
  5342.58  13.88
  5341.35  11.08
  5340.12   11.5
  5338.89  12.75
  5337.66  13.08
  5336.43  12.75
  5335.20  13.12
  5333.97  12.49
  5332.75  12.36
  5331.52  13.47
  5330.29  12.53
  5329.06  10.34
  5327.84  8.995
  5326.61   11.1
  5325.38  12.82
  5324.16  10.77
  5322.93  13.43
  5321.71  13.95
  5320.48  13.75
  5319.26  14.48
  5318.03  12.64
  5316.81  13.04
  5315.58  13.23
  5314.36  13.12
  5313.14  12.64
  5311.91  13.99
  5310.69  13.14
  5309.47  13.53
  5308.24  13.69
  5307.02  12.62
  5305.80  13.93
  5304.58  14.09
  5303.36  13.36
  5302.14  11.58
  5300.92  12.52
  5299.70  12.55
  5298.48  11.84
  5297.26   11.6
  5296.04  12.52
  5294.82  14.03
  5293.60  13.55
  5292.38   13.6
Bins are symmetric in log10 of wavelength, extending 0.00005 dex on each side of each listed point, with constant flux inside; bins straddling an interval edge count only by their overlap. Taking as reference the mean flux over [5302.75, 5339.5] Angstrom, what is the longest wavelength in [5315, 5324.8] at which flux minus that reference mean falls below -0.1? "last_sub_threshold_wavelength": 5324.16 Angstrom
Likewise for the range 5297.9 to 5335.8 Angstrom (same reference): 5333.97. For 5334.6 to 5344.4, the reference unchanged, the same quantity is 5343.81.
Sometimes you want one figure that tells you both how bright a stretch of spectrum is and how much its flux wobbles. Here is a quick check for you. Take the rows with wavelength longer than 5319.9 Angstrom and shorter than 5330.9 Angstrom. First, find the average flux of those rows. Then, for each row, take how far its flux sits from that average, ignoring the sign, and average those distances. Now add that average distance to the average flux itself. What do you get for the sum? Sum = 13.4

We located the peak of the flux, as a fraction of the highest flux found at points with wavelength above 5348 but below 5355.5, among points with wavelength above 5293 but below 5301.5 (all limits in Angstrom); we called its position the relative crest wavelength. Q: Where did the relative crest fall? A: 5294.82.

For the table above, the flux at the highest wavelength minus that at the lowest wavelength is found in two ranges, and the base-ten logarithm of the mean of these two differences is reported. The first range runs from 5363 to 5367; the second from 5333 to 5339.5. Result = -0.70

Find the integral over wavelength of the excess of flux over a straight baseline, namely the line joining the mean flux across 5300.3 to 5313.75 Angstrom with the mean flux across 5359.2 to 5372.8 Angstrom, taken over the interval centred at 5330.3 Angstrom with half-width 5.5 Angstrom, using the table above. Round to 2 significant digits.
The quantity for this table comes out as -10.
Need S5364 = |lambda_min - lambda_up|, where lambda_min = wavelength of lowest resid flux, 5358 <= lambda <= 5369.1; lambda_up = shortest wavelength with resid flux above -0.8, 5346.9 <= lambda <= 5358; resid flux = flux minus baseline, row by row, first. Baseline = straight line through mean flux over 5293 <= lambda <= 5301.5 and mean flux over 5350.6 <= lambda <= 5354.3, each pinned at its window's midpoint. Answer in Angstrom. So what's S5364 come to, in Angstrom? 17.3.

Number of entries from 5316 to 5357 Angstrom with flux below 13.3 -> 22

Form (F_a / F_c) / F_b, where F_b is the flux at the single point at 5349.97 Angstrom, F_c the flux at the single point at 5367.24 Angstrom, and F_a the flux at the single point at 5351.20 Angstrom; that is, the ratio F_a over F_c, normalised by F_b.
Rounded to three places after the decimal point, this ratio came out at 0.088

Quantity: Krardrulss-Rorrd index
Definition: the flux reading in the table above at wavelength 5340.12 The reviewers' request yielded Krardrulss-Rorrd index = 11.5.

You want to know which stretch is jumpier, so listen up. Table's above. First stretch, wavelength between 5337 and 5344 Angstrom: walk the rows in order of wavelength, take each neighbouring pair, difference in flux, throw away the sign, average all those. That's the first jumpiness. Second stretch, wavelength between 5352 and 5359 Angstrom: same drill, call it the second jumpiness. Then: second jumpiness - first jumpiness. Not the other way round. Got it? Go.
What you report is -0.4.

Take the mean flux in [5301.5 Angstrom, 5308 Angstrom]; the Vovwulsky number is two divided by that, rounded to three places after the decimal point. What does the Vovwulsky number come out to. 0.152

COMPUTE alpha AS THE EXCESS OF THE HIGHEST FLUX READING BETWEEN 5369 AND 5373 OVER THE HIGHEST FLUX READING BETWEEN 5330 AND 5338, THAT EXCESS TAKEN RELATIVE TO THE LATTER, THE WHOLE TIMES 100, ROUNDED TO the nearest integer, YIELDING -14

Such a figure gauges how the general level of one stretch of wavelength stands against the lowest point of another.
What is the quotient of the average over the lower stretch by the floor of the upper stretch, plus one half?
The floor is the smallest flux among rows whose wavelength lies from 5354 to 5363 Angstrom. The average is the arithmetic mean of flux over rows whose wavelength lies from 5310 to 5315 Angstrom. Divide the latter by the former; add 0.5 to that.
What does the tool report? 1.50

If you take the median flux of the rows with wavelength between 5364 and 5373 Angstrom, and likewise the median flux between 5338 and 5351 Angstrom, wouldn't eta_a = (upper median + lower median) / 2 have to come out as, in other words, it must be 12.3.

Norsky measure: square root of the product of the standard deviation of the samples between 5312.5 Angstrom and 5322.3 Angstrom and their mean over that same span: 2.9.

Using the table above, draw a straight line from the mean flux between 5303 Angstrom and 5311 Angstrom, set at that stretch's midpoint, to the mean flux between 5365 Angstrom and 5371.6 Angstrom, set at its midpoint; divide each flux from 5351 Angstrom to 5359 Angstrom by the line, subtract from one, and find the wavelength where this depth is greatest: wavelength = 5353.66 Angstrom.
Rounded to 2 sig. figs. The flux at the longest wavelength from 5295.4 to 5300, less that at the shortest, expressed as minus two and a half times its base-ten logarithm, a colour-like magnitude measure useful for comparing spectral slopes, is 3.8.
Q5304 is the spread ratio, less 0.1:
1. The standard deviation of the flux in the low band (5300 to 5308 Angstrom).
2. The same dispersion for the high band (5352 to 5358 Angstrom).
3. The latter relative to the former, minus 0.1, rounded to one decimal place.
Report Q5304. 0.5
